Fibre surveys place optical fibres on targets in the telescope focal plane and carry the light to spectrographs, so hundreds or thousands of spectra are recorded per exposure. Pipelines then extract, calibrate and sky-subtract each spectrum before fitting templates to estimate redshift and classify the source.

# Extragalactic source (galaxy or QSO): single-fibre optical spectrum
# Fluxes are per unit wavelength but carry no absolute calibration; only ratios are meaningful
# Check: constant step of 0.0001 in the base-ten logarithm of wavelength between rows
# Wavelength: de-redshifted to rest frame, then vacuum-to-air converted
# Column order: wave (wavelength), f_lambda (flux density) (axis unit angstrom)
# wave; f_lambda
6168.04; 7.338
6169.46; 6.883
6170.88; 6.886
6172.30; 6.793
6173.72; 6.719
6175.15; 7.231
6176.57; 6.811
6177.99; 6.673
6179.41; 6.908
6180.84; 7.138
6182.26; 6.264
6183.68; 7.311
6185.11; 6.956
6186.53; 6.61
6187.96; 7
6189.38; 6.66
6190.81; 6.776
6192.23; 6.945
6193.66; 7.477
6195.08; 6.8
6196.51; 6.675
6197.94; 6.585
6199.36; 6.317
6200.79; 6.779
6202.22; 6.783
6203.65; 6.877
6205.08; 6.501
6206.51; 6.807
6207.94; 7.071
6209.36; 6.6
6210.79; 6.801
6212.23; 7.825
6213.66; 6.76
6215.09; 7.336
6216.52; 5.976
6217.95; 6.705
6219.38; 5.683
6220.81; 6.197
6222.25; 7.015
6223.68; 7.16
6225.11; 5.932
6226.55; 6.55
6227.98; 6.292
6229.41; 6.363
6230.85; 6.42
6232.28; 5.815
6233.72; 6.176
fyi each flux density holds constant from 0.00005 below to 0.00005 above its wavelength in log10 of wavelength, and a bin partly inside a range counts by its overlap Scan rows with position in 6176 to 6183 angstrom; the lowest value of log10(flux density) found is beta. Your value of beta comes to 0.797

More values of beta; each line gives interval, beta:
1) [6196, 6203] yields 0.801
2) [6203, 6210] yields 0.813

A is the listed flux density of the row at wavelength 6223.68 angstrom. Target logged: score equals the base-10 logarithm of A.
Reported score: 0.855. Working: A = 7.16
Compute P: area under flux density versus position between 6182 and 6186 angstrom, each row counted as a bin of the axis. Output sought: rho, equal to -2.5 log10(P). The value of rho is -3.60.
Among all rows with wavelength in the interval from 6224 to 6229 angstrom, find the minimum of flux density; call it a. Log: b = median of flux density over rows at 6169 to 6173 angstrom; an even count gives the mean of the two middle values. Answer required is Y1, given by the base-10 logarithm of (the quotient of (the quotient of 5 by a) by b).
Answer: -0.912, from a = 5.932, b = 6.88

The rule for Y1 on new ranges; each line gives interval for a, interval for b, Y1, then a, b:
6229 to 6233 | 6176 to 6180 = -0.899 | 5.815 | 6.81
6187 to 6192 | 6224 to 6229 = -0.923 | 6.66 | 6.29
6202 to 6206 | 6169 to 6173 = -0.952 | 6.501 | 6.88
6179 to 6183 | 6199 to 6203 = -0.929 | 6.264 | 6.78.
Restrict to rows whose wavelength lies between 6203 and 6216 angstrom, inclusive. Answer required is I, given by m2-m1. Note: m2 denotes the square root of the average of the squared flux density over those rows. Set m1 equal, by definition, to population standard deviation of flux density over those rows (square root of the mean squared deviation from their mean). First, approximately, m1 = 0.39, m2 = 6.96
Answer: 6.58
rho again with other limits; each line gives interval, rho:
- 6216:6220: -3.48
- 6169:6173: -3.60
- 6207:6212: -3.85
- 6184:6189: -3.84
